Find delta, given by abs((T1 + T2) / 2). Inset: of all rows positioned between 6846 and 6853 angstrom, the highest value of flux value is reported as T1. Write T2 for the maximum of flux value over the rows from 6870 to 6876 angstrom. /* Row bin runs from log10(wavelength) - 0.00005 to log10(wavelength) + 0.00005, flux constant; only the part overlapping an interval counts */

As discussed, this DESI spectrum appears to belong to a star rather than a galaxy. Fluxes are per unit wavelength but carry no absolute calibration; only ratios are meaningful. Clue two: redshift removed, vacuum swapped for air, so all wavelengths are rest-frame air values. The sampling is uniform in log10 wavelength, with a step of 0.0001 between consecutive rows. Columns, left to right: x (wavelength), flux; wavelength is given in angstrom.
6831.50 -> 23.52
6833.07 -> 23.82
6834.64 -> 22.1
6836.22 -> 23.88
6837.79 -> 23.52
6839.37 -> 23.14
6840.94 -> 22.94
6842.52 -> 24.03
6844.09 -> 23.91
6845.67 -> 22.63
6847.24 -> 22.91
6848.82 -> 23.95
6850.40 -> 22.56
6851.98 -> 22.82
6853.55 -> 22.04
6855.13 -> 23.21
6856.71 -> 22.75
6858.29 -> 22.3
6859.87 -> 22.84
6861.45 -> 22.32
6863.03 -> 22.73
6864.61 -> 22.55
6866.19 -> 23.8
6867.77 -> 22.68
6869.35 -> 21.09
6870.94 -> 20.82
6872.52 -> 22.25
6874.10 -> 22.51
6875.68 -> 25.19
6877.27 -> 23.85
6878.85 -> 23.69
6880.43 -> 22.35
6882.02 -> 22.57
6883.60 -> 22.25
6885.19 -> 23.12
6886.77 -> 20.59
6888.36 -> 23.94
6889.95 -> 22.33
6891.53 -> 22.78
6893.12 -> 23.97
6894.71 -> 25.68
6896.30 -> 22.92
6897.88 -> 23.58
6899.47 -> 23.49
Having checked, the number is 24.6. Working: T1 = 23.95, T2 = 25.19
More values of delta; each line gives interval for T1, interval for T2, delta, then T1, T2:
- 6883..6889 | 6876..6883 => 23.9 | 23.94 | 23.85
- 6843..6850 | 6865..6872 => 23.9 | 23.95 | 23.8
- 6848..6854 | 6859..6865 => 23.4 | 23.95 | 22.84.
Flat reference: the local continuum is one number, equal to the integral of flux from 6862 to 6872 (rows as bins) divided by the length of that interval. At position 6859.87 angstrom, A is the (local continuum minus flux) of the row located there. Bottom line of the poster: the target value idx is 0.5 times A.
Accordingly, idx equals -0.3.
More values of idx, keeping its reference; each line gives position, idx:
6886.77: 0.8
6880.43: 0.0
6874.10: -0.1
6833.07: -0.8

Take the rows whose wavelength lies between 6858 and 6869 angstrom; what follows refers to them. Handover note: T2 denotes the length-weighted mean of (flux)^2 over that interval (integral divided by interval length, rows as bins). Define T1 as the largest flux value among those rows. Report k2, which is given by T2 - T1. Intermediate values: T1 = 23.8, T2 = 516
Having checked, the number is 492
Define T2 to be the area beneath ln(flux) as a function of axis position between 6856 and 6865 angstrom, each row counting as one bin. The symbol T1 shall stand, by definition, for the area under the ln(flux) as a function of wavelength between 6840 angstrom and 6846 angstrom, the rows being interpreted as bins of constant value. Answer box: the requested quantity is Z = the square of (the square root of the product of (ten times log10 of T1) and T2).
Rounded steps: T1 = 19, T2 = 28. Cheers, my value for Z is 358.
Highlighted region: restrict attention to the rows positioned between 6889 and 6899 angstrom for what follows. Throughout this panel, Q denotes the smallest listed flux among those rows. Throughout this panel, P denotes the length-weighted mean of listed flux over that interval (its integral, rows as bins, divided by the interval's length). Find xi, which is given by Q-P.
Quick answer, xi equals -1.22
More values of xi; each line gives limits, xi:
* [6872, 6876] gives -0.95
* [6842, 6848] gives -0.74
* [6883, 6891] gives -1.87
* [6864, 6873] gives -1.36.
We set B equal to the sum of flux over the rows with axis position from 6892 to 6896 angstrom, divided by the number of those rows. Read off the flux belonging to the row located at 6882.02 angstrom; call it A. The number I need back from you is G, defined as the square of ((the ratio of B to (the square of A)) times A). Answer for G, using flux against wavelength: 1.21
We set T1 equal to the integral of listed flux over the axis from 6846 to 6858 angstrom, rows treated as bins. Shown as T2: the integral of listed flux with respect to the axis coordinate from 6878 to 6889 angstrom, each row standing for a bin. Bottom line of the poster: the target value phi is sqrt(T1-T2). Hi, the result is 5.0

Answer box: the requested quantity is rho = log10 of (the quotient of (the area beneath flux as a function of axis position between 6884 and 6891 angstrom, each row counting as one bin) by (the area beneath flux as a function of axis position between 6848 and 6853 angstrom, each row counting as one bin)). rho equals 0.14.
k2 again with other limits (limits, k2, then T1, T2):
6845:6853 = 503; 23.95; 527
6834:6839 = 514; 23.88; 538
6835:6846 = 524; 24.03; 548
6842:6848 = 522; 24.03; 546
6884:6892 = 485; 23.94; 509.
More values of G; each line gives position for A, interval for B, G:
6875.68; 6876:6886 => 0.83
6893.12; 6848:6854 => 0.91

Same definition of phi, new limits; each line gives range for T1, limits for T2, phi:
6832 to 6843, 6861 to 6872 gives 3.4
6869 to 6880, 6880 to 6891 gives 2.0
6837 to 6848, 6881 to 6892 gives 3.0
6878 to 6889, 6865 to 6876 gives 1.2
